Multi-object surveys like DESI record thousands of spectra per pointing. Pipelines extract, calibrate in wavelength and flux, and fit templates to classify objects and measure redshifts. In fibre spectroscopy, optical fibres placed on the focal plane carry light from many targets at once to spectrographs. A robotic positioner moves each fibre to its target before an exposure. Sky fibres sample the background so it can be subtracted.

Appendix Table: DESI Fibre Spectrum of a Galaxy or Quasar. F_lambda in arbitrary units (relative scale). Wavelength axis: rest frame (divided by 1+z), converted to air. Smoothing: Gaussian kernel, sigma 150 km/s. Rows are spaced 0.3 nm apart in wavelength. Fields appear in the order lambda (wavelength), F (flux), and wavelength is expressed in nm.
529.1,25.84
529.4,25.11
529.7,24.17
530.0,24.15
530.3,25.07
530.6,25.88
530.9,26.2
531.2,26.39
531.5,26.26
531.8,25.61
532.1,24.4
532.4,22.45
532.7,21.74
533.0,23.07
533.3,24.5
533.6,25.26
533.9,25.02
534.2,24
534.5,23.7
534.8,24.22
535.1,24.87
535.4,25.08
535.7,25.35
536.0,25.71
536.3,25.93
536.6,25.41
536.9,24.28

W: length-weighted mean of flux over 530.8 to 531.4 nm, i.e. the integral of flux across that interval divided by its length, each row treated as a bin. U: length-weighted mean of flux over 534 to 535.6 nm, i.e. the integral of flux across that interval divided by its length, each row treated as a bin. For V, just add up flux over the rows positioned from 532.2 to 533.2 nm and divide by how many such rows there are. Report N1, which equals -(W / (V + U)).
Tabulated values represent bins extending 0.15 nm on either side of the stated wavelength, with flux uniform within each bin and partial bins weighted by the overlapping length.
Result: -0.561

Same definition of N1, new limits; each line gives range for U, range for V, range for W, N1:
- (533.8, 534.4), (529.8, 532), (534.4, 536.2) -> -0.497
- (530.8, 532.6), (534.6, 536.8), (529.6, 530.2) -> -0.482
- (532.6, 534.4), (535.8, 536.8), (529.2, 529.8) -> -0.499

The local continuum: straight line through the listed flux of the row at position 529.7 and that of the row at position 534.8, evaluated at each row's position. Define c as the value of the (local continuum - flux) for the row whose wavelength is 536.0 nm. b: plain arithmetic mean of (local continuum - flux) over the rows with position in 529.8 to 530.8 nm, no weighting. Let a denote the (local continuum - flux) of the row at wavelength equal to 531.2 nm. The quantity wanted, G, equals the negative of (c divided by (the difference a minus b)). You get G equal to -1.1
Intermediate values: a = -2.2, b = -0.9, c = -1.5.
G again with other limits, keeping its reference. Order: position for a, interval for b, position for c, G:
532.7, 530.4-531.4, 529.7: 0.0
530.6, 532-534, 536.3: -0.8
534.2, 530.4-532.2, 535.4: 0.5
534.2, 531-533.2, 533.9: 2.7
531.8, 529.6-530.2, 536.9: 0.0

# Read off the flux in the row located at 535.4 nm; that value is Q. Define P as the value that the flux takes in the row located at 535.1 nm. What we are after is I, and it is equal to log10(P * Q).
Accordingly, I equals 2.80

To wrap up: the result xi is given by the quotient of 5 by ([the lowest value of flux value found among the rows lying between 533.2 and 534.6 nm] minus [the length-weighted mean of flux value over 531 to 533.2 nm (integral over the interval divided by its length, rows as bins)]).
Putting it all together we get -8.0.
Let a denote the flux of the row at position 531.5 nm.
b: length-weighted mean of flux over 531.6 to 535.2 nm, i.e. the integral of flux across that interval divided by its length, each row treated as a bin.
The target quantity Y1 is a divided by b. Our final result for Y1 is 1.09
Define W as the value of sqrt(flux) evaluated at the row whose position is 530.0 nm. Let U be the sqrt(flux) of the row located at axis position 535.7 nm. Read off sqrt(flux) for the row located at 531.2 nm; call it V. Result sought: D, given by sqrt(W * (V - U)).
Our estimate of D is 0.71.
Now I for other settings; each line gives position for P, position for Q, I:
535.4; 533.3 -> 2.79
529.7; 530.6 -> 2.80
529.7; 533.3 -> 2.77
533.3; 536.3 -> 2.80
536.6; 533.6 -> 2.81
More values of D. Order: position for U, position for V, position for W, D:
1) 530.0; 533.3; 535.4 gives 0.42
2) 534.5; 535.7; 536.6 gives 0.92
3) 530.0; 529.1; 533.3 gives 0.91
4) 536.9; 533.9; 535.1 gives 0.61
